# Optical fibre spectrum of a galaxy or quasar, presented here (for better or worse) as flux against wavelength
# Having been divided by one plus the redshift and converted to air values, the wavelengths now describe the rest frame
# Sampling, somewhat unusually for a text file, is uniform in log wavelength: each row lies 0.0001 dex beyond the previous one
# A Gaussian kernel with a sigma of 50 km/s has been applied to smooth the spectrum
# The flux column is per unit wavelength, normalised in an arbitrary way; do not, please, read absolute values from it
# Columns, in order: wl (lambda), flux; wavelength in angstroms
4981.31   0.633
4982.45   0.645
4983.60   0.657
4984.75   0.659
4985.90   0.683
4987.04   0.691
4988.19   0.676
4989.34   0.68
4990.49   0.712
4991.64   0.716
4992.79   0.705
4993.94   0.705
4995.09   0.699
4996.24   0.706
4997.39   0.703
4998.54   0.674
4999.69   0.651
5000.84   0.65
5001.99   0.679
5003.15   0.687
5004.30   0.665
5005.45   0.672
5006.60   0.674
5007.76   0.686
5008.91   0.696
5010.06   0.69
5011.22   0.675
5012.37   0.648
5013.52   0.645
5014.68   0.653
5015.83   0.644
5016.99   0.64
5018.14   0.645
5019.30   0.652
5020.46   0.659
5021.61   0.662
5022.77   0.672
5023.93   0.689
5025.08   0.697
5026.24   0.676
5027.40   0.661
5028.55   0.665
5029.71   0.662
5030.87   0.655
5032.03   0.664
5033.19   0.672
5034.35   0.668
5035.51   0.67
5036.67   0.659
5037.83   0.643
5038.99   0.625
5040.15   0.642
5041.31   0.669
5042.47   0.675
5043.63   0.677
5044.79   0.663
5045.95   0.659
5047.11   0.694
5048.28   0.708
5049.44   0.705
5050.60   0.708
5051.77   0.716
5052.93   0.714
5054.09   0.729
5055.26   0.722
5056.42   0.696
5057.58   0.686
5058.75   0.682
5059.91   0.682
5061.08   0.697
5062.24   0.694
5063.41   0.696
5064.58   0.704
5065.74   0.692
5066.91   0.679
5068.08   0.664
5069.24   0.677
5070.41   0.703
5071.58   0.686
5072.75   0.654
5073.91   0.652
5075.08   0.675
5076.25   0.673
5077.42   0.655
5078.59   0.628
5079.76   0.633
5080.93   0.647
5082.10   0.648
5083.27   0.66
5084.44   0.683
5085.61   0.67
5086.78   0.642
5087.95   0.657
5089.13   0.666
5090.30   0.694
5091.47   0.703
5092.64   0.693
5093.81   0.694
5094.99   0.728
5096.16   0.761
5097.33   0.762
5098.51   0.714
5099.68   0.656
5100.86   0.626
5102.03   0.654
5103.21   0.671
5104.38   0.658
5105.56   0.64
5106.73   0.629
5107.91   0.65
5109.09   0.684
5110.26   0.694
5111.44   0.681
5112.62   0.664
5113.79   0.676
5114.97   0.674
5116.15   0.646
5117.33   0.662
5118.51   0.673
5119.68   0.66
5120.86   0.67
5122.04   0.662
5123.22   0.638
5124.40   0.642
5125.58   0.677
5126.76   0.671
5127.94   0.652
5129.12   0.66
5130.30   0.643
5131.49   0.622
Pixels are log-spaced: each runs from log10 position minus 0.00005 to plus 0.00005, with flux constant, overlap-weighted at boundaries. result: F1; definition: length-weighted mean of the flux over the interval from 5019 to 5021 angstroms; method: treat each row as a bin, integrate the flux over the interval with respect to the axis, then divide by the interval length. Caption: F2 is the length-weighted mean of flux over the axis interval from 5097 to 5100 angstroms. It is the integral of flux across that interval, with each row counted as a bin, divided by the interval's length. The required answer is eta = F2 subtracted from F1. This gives -0.056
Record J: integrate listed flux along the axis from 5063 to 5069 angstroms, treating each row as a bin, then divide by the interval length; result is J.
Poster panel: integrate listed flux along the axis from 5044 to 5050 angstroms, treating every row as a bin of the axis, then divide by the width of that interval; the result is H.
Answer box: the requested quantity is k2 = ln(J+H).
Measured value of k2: 0.316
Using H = 0.685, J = 0.686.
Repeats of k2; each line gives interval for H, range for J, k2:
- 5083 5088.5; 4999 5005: 0.285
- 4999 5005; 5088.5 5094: 0.305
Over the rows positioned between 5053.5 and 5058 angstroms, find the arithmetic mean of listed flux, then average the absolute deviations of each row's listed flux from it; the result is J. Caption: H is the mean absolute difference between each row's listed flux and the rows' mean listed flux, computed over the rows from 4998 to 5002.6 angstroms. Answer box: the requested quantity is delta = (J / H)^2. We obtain 2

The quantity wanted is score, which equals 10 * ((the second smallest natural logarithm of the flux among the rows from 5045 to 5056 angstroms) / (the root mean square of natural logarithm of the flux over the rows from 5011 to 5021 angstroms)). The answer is -8.5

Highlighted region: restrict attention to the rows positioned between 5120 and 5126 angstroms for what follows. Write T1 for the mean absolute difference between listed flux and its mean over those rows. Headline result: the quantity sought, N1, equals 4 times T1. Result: 0.057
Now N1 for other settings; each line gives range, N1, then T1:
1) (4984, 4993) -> 0.063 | 0.016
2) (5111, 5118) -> 0.039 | 0.010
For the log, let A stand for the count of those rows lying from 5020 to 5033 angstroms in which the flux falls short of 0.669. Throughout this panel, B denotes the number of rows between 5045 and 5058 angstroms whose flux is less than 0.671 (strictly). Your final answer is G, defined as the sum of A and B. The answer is 8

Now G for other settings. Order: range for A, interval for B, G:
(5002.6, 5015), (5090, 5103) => 7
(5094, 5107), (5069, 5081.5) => 12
